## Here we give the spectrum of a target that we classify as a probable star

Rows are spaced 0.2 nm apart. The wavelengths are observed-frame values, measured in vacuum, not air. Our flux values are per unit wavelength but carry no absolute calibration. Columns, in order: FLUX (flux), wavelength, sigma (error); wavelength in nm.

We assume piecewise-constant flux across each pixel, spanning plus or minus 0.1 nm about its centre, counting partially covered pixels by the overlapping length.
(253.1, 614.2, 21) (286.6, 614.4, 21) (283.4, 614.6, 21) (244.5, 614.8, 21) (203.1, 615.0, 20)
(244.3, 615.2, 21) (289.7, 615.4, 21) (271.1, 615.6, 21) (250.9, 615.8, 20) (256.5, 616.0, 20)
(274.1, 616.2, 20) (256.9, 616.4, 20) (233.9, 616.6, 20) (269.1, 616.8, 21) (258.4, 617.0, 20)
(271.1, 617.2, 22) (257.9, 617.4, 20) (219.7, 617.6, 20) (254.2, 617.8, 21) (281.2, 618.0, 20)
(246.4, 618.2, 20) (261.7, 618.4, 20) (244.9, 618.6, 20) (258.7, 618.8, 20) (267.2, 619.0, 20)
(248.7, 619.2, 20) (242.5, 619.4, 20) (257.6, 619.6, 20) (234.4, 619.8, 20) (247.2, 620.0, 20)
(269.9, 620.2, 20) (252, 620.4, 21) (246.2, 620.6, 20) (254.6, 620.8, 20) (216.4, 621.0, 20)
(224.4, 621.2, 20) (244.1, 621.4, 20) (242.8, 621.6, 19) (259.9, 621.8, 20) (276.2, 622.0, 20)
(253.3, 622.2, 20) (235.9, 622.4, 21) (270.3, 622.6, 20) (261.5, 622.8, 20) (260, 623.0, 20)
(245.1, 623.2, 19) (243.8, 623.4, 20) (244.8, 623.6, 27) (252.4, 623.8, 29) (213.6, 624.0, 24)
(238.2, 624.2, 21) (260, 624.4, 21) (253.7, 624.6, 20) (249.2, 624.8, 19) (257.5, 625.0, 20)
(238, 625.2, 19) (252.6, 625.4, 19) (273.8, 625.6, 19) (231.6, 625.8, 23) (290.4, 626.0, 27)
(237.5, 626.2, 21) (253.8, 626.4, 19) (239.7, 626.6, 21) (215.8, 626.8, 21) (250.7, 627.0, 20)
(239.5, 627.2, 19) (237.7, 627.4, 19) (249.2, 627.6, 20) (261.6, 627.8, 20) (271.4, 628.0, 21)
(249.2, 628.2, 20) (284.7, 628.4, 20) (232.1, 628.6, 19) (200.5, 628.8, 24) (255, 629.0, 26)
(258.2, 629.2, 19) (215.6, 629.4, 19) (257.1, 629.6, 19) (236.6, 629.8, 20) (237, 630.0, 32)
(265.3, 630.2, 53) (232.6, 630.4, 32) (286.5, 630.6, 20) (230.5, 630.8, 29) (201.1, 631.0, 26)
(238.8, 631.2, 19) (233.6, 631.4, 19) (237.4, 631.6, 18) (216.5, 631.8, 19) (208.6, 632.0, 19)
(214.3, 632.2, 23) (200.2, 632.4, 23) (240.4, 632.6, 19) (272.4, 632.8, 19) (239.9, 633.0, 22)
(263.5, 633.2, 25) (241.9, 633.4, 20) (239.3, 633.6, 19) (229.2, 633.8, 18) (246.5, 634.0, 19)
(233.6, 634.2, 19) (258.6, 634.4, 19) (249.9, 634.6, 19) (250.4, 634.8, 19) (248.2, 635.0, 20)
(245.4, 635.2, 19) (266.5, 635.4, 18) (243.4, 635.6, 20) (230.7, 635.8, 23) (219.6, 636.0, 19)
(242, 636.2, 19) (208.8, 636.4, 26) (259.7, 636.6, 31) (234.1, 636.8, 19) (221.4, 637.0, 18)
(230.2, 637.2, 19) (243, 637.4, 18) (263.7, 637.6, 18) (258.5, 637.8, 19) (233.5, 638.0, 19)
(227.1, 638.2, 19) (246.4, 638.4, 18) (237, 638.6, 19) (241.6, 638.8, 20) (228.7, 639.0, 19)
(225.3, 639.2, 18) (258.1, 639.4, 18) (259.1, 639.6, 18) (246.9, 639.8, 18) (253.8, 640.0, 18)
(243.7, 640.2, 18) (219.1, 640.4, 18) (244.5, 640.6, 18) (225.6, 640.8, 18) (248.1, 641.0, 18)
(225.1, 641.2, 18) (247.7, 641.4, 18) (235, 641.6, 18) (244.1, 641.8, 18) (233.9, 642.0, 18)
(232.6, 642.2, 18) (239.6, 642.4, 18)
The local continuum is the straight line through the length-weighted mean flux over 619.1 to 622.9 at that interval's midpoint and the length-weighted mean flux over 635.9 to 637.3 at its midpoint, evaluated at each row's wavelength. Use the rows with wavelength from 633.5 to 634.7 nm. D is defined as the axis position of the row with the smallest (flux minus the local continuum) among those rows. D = 633.8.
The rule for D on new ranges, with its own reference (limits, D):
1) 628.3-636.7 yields 628.8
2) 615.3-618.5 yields 617.6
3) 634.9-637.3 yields 636.4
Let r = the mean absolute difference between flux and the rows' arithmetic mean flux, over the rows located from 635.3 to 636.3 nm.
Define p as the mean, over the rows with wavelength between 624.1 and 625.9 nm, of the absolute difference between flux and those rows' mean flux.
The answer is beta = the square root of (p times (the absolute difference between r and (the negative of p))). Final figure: 14.9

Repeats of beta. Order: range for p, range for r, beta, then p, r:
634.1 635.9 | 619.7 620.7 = 11.7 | 8.1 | 8.8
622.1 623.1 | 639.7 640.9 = 13.7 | 9.3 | 11.1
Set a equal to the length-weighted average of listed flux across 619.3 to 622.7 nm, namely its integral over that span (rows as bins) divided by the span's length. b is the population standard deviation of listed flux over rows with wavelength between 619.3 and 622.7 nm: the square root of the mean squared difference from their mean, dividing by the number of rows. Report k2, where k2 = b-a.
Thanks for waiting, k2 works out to -233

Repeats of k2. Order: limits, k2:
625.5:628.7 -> -231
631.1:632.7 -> -209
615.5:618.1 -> -242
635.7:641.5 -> -225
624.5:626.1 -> -238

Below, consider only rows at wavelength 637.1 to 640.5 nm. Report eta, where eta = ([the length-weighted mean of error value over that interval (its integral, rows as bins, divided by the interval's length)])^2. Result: 341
